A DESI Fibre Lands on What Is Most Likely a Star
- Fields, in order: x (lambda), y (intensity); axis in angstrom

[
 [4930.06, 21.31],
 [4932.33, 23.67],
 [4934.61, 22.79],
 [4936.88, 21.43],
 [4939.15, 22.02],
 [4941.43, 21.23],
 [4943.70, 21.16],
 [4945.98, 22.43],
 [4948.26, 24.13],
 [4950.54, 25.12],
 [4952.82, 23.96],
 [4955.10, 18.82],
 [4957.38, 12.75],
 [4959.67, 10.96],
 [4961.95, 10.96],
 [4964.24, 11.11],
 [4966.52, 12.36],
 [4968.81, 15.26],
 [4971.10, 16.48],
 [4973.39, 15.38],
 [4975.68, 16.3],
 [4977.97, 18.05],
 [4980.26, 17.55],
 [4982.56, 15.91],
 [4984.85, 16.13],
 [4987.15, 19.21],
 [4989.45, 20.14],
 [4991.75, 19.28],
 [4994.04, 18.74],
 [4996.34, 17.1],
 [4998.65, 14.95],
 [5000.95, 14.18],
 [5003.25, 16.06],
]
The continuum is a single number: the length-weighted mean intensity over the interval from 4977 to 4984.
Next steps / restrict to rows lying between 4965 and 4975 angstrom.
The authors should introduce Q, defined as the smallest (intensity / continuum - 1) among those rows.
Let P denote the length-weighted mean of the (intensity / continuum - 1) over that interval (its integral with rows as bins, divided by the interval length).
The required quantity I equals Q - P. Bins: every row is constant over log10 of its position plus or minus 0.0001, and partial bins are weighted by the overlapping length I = -0.14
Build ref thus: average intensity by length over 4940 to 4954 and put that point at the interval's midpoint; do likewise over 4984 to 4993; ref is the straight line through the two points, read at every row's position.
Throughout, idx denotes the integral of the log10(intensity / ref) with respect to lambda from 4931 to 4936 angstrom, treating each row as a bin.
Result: -0.12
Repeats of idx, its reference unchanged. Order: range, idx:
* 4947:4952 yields 0.17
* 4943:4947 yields -0.10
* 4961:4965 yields -1.15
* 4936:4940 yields -0.16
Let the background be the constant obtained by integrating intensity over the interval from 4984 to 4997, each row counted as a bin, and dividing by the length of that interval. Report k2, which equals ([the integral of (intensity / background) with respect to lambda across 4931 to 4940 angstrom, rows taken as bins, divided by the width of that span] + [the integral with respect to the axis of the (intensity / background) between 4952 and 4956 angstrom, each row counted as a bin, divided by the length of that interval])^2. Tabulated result 5.6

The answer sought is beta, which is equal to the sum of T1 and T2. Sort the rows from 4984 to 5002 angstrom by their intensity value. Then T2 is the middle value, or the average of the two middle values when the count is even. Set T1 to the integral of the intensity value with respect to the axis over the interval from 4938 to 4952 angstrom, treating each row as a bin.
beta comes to 336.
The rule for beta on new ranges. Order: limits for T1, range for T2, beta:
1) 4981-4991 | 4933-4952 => 201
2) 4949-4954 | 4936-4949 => 144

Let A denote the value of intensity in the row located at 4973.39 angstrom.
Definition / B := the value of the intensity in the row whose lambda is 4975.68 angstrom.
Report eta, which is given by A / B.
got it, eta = 0.94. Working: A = 15.38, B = 16.3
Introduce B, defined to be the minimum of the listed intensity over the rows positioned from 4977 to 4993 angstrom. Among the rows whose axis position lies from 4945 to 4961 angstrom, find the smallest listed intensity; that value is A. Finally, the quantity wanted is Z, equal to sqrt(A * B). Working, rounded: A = 10.96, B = 15.91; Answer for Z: 13.2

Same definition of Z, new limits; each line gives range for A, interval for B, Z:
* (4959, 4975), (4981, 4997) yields 13.2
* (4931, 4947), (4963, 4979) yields 15.3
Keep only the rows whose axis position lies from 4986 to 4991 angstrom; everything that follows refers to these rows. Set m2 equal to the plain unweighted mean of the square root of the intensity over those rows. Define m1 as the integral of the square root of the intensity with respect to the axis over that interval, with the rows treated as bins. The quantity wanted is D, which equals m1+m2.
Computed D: 27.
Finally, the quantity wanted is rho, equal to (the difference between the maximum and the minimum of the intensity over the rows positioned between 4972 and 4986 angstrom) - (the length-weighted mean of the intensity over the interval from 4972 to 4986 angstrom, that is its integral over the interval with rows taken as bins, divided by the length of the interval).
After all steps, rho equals -13.9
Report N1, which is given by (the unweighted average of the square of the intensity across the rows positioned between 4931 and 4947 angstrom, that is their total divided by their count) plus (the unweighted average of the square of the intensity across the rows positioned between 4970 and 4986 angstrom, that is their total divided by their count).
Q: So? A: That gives 764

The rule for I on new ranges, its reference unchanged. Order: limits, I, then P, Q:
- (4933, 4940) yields -0.04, 0.30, 0.25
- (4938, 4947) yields -0.03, 0.27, 0.24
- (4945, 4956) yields -0.24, 0.34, 0.10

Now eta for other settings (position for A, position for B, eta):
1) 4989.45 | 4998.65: 1.35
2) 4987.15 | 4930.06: 0.90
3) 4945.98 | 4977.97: 1.24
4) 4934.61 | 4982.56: 1.43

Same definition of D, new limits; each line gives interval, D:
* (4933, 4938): 28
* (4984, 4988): 21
